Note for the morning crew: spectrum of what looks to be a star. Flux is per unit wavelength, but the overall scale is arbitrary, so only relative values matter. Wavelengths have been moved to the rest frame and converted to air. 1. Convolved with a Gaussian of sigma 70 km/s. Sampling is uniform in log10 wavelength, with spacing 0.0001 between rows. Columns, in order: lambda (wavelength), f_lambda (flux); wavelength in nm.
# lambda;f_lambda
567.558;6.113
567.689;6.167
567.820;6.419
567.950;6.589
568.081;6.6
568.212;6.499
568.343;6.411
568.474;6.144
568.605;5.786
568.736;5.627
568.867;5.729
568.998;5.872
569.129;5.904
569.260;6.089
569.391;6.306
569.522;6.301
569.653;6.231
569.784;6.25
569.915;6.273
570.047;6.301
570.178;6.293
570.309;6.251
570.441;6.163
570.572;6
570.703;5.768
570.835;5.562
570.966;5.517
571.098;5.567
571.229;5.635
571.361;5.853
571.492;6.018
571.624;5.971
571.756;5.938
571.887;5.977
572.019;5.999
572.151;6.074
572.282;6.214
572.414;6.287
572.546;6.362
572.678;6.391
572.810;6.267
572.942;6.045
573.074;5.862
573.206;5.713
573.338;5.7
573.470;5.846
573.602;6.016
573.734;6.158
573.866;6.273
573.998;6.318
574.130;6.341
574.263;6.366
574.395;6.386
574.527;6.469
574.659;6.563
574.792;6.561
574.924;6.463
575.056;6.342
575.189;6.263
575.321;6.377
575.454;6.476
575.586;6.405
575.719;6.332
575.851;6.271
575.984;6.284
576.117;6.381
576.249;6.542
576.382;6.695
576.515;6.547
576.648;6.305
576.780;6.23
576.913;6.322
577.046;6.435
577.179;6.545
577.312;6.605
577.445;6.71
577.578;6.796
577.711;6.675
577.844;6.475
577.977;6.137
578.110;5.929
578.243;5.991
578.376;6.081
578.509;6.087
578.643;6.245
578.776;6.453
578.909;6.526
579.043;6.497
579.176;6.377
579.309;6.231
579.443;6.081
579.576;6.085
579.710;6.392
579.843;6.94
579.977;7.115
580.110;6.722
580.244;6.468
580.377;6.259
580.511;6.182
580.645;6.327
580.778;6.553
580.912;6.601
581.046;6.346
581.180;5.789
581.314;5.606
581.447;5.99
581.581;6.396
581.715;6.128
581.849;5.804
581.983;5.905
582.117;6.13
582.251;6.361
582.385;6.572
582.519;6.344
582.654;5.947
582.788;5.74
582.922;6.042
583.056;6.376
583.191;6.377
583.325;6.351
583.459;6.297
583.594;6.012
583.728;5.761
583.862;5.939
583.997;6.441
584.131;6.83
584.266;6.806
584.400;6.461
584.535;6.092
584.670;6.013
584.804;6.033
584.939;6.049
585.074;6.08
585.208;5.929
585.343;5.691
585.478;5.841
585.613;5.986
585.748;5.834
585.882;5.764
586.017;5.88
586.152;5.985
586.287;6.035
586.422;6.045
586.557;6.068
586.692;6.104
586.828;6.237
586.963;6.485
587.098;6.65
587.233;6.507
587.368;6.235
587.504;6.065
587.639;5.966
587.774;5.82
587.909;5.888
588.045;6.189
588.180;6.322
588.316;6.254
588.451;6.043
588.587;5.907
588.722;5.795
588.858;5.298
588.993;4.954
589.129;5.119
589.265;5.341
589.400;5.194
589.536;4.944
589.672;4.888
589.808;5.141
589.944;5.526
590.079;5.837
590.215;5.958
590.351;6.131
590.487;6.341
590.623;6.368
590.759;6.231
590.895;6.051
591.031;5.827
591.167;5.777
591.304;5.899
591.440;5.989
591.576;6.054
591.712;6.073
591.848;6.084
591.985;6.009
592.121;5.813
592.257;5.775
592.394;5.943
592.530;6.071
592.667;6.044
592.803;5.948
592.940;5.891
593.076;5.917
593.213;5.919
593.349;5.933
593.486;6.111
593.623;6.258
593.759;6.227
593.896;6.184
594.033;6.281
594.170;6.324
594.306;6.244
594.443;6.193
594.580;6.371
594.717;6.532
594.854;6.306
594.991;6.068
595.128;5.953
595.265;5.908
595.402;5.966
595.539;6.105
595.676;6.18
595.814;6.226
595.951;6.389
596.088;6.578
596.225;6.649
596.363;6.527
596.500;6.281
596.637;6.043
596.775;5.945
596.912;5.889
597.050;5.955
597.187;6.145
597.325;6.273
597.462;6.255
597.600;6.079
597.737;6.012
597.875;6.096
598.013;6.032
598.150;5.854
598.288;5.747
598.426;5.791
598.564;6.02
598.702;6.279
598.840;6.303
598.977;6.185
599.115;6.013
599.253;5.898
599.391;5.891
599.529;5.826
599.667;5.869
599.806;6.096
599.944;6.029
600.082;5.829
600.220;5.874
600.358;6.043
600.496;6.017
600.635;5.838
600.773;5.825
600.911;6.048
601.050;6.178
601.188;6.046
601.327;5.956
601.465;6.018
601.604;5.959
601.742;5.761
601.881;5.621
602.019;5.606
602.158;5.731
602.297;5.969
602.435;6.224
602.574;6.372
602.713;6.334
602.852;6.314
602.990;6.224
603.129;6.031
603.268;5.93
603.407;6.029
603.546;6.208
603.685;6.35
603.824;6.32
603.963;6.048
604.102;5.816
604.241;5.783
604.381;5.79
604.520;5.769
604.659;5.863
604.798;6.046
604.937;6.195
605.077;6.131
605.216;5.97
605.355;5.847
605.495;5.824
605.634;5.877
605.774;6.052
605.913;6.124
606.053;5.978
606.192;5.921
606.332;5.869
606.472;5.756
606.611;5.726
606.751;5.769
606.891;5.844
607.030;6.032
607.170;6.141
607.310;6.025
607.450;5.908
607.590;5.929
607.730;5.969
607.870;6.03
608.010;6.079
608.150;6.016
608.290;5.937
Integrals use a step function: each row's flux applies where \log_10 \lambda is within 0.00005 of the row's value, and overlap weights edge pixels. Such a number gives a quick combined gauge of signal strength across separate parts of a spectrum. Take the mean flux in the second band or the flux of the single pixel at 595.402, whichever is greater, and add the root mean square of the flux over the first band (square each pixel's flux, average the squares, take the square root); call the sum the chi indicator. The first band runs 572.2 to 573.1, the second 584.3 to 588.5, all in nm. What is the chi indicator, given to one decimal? 12.3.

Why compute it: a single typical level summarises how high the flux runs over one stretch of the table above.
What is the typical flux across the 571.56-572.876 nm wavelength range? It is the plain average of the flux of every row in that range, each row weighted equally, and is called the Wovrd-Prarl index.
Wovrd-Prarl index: 6.15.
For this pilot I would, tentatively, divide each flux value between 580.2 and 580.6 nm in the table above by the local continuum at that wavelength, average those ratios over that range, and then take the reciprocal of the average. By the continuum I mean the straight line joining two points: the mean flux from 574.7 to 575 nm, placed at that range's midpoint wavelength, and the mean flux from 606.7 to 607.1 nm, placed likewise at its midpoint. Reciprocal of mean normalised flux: 1.02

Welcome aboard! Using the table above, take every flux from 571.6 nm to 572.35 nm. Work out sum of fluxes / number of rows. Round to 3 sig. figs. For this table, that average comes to 6.03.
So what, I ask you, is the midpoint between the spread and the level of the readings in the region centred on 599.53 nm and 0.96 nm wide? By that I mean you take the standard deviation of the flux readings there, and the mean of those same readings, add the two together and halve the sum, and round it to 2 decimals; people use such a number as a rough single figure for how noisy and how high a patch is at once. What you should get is 3.02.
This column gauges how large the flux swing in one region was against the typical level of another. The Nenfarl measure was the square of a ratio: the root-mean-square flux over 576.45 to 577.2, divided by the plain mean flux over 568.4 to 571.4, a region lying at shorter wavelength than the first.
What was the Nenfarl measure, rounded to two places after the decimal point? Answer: 1.15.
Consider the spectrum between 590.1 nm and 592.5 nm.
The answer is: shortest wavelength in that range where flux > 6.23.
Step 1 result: 590.487 nm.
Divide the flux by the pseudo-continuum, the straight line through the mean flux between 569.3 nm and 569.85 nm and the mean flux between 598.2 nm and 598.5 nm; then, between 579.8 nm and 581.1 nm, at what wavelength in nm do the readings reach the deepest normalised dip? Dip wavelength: 580.511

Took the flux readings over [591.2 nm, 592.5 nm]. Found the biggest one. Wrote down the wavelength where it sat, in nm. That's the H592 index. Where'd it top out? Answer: 591.848 nm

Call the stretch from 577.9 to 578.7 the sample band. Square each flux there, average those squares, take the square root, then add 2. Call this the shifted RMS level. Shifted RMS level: 8.08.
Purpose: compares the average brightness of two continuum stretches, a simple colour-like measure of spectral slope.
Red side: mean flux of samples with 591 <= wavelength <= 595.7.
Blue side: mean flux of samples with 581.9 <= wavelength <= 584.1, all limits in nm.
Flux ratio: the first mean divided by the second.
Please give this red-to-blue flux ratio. 0.98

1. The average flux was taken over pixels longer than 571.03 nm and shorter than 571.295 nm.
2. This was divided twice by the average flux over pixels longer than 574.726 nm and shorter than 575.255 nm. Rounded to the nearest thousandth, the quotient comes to 0.136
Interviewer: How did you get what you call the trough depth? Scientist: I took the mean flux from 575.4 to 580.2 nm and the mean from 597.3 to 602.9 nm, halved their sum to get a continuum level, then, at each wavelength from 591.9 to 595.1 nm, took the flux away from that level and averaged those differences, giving 0.11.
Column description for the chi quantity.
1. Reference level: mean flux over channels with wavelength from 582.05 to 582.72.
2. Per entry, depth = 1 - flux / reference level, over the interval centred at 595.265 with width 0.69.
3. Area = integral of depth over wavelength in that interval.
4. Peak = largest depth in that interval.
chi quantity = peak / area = 2.0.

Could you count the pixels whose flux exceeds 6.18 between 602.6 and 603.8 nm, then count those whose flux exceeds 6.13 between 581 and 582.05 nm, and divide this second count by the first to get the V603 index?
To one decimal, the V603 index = 0.4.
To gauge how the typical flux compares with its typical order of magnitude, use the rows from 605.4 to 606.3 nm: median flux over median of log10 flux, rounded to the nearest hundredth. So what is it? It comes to 7.68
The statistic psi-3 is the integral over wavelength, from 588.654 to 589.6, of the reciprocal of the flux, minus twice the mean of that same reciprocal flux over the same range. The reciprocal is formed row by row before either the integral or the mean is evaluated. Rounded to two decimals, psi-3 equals -0.20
